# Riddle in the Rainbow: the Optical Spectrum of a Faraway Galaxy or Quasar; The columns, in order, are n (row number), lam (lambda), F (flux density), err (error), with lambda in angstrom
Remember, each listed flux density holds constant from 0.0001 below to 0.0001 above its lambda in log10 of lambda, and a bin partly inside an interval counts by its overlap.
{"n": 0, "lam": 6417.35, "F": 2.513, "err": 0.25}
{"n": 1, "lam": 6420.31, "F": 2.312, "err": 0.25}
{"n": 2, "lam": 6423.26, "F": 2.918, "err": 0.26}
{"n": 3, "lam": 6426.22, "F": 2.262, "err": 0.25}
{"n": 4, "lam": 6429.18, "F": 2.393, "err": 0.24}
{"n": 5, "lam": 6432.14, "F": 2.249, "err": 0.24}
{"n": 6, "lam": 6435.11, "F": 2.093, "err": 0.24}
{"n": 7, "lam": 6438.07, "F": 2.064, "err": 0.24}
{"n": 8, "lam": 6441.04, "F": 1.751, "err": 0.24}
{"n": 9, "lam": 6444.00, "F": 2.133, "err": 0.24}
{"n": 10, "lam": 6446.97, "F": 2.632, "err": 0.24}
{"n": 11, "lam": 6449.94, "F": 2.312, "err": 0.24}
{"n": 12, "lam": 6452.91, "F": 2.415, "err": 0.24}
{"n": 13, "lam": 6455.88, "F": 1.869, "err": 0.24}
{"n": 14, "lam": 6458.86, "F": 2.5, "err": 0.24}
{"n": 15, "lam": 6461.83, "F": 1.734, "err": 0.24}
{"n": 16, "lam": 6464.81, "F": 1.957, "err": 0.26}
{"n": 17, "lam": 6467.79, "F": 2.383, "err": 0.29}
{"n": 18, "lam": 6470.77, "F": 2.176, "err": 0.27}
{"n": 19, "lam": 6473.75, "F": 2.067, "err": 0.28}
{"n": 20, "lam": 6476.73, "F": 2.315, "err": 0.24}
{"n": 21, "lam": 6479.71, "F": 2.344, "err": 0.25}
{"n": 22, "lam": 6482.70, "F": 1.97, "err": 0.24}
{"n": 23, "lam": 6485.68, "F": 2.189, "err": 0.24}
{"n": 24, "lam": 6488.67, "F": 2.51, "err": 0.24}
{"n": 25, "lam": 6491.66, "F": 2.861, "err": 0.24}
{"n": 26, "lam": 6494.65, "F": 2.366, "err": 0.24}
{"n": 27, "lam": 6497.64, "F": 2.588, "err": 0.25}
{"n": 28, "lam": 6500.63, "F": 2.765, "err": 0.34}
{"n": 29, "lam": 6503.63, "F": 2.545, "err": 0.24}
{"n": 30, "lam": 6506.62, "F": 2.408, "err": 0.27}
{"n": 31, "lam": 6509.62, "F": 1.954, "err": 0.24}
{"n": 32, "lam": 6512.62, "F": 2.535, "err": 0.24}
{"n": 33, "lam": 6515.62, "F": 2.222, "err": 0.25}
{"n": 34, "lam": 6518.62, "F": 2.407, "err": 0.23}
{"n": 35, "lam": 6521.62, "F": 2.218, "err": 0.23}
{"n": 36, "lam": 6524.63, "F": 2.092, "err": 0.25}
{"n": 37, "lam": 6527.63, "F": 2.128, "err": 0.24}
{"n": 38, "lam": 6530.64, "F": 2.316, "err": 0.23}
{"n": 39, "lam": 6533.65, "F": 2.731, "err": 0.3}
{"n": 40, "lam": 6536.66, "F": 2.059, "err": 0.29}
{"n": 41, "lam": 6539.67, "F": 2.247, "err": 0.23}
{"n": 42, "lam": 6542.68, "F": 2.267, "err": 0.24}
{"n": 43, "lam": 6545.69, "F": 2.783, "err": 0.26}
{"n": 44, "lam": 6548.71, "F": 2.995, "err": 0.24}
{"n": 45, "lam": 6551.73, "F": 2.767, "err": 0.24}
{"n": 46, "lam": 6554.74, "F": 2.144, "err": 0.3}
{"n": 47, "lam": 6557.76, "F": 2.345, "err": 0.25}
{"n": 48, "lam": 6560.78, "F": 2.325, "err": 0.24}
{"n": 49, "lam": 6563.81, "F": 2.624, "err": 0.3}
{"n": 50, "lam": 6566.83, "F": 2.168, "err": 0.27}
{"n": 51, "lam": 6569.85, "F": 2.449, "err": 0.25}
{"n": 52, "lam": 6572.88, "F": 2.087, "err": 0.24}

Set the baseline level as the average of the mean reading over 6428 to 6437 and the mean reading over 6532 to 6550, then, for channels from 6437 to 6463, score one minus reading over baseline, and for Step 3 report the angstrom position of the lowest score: 6446.97 angstrom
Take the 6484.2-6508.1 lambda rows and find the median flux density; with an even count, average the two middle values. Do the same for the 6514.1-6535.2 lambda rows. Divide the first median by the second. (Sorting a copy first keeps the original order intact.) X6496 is 1.14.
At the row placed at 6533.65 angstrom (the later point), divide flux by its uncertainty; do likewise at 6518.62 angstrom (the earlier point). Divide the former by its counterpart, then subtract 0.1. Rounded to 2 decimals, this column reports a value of 0.77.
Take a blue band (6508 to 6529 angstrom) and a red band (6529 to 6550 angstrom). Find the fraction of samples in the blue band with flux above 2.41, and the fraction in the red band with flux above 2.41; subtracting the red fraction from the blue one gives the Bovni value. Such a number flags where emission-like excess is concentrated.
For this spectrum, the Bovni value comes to -0.29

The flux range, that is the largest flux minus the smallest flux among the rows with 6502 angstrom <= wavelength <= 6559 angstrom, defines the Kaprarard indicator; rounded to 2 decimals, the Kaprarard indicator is 1.04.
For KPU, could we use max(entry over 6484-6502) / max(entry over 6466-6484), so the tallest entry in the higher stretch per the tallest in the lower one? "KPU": 1.20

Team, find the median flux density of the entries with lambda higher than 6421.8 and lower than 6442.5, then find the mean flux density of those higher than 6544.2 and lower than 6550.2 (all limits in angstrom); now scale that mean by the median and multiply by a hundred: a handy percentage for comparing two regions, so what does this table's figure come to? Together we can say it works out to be 128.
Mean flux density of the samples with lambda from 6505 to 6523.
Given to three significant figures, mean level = 2.29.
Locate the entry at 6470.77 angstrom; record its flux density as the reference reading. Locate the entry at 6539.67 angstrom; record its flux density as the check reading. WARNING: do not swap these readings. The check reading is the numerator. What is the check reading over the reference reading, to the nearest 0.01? 1.03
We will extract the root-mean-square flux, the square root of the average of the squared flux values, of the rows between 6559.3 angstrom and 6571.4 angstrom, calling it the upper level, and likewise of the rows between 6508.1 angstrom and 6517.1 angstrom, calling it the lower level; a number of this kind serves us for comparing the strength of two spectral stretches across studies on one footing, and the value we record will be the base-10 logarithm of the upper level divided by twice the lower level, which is -0.273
